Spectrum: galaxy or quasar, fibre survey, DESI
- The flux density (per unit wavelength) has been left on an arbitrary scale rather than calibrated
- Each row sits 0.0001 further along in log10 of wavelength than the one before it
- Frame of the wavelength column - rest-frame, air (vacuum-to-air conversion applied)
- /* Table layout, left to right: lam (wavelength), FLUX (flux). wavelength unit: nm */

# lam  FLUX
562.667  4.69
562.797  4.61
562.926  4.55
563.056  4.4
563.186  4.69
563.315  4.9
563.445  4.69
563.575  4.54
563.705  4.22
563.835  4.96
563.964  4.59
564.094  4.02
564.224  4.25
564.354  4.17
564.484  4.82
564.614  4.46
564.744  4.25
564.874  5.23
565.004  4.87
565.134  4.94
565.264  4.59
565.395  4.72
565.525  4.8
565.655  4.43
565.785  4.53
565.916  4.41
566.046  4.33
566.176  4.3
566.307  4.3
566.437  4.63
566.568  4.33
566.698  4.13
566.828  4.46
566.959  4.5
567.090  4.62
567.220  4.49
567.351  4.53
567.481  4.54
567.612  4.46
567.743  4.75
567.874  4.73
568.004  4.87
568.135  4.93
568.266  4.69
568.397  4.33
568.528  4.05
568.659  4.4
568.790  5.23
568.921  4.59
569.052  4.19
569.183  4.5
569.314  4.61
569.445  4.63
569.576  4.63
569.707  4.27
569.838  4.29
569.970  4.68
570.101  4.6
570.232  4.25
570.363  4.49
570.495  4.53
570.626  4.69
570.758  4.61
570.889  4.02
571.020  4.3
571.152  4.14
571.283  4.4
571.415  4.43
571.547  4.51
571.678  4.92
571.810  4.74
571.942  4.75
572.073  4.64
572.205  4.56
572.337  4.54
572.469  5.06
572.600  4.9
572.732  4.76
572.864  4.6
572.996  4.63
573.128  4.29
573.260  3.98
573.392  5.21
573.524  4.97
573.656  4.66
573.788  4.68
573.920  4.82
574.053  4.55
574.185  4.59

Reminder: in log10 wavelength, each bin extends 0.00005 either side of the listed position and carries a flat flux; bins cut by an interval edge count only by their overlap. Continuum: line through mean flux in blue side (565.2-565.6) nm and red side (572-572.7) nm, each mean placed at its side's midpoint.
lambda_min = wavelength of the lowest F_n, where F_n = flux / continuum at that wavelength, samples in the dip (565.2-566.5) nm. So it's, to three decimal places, 566.307 nm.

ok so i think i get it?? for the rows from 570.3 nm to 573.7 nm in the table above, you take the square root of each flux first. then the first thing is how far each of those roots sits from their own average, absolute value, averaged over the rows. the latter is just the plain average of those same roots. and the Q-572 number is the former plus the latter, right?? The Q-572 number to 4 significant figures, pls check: 2.193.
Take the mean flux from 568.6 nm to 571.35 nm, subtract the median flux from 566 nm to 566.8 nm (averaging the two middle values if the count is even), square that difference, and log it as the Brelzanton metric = 0.027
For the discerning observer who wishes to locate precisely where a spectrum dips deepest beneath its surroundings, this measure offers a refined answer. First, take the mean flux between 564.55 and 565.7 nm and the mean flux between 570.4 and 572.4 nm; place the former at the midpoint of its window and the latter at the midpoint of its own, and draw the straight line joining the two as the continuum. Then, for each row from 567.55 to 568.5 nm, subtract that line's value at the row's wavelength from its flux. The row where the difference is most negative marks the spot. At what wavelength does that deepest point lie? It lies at 568.397 nm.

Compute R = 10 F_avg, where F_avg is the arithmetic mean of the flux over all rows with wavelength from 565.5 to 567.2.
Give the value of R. 44.4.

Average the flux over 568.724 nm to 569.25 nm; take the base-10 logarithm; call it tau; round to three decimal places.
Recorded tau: 0.665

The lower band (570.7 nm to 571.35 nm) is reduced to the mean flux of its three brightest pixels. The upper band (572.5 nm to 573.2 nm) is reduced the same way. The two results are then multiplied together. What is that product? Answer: 21.1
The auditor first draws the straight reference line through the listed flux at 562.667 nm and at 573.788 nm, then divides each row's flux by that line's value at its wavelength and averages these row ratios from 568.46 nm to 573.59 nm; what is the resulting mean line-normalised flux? 0.97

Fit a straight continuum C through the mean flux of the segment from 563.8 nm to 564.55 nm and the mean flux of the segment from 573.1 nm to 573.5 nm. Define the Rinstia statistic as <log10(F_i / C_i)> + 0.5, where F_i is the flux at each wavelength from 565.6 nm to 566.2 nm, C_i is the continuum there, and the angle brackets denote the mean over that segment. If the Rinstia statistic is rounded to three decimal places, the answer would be 0.493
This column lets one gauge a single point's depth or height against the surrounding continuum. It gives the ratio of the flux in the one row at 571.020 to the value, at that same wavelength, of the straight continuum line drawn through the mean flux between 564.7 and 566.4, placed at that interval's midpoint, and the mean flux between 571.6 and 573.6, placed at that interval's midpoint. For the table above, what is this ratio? 0.92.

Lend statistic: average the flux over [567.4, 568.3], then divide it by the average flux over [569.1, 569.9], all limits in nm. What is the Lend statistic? 1.049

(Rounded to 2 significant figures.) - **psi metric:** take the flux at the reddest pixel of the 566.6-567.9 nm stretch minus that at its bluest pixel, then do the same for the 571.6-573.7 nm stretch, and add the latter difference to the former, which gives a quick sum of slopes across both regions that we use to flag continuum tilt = 0.34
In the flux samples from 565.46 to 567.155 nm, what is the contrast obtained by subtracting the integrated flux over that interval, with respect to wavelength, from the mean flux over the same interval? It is -3.09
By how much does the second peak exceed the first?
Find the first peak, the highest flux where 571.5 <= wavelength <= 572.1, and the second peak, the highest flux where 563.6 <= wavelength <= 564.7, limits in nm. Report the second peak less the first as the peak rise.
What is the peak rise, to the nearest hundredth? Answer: 0.04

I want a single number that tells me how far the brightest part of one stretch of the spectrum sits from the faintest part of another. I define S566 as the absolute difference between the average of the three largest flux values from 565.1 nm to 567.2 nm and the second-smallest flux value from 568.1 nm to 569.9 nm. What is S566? 0.63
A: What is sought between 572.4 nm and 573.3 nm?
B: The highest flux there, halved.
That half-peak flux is 2.53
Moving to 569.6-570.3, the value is 2.34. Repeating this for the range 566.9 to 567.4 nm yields 2.31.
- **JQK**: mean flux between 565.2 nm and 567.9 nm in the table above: 4.50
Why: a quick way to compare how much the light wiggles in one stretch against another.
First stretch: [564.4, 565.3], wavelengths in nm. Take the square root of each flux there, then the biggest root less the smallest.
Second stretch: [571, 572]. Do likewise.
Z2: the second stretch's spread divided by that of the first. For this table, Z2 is 0.8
